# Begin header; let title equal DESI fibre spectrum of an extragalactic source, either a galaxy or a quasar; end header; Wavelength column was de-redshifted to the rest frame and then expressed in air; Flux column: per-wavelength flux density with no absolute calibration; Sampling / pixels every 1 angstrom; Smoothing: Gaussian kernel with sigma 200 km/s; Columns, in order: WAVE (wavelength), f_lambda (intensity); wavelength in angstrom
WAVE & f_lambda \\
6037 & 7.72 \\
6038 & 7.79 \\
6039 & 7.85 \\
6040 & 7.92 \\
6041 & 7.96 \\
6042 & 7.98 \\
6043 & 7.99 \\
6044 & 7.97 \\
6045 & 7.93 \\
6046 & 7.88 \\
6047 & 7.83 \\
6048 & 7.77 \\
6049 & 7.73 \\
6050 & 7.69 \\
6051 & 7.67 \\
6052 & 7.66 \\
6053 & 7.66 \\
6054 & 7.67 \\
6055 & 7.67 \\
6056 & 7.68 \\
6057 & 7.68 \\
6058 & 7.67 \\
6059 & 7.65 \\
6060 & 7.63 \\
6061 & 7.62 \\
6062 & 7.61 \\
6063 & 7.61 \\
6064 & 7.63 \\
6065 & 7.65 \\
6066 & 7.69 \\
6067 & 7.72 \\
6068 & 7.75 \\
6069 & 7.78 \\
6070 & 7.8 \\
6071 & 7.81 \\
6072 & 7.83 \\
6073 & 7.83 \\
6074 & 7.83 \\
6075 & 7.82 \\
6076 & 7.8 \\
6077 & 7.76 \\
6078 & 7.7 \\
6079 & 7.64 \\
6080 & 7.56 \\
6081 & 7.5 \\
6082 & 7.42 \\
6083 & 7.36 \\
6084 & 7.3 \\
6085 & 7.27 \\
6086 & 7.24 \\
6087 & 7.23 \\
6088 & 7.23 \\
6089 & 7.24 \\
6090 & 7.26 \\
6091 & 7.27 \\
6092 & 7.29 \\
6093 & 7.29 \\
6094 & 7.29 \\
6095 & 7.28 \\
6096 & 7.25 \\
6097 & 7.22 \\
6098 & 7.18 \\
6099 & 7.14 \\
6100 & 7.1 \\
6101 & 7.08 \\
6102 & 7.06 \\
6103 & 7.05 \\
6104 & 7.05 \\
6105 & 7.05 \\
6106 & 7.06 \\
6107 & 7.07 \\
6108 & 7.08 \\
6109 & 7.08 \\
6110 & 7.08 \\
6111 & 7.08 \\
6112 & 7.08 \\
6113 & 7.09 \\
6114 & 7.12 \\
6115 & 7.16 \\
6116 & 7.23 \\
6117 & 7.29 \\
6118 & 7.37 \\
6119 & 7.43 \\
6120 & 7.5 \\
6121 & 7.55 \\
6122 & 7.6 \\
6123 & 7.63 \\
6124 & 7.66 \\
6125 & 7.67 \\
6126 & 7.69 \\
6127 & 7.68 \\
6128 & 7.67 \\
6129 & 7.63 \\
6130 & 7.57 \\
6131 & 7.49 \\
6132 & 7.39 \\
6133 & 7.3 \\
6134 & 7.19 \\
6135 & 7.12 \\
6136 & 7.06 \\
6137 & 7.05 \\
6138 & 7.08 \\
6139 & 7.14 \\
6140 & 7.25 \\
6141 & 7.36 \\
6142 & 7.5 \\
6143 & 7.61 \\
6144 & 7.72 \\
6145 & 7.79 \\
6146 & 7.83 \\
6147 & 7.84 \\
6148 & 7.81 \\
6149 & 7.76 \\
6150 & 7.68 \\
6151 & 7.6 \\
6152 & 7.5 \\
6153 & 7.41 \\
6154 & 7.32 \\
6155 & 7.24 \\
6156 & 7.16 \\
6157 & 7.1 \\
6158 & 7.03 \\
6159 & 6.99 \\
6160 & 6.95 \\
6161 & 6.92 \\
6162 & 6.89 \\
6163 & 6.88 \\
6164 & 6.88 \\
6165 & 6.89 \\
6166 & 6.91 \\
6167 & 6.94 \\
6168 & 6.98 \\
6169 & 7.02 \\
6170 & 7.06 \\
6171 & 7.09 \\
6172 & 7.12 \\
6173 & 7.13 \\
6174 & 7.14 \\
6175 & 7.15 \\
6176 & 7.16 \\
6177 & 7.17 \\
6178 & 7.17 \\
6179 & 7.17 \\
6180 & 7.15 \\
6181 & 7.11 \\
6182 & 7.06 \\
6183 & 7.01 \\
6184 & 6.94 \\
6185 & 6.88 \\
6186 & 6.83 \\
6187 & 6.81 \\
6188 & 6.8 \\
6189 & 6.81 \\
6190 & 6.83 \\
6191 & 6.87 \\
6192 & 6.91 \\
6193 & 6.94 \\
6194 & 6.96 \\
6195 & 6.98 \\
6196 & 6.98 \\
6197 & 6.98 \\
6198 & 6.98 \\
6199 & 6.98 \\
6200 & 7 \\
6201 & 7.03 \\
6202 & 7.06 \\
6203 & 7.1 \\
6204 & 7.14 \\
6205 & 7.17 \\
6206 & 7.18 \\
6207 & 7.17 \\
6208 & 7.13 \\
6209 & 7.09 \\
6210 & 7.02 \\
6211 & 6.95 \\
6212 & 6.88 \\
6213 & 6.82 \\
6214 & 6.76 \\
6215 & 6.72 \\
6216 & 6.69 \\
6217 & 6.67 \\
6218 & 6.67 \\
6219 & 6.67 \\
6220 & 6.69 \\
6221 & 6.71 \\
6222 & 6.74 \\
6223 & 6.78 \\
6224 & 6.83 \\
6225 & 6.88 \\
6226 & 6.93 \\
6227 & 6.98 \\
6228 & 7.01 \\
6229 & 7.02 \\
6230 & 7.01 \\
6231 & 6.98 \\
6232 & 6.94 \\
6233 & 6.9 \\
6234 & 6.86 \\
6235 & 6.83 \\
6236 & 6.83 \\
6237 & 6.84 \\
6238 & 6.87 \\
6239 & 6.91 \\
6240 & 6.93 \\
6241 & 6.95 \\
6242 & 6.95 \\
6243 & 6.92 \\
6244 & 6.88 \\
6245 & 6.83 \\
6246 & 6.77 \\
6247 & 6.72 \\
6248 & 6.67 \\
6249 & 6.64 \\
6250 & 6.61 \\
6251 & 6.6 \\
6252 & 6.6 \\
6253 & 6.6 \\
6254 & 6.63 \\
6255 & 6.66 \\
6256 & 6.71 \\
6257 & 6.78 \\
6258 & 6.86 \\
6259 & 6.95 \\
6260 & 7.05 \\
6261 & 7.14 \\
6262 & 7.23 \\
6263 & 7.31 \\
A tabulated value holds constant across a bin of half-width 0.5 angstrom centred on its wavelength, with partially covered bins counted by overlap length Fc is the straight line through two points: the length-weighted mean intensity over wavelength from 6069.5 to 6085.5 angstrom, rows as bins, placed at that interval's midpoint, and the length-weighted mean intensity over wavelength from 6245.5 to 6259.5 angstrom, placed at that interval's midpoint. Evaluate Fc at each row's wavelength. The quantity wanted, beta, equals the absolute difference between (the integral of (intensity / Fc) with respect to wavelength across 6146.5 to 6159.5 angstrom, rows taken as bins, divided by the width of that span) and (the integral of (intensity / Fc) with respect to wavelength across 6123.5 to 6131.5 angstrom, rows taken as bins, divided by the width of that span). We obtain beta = 0.01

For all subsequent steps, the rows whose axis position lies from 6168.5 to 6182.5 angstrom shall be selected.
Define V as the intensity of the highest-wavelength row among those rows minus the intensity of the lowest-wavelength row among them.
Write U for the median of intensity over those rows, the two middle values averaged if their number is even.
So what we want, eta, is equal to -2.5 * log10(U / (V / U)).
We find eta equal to -7.8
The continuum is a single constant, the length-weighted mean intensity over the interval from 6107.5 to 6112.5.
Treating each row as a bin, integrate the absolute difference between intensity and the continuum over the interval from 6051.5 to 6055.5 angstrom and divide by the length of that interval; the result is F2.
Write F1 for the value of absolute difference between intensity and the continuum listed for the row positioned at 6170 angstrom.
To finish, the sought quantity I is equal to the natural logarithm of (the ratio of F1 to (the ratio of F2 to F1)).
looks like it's -7.3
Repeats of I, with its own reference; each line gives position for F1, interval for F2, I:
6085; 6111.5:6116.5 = -0.4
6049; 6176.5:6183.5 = 1.9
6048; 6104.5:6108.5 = 3.5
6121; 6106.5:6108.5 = 3.8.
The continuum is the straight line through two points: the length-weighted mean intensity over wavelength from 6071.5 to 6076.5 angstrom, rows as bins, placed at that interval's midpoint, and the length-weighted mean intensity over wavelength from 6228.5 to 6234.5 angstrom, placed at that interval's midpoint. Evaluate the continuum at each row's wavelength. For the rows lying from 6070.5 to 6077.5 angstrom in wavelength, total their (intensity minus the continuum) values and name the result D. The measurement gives -0.1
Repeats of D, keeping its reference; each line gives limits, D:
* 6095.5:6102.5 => -3.8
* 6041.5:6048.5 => -0.5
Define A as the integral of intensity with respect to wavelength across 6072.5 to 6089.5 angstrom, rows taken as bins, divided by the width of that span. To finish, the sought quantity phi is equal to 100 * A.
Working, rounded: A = 7.51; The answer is 751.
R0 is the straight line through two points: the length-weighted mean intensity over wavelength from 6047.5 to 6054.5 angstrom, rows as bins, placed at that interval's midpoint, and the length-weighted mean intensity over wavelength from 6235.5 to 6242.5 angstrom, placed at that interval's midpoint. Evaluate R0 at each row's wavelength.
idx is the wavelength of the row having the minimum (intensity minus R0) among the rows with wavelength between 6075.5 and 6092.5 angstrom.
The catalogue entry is 6087 angstrom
